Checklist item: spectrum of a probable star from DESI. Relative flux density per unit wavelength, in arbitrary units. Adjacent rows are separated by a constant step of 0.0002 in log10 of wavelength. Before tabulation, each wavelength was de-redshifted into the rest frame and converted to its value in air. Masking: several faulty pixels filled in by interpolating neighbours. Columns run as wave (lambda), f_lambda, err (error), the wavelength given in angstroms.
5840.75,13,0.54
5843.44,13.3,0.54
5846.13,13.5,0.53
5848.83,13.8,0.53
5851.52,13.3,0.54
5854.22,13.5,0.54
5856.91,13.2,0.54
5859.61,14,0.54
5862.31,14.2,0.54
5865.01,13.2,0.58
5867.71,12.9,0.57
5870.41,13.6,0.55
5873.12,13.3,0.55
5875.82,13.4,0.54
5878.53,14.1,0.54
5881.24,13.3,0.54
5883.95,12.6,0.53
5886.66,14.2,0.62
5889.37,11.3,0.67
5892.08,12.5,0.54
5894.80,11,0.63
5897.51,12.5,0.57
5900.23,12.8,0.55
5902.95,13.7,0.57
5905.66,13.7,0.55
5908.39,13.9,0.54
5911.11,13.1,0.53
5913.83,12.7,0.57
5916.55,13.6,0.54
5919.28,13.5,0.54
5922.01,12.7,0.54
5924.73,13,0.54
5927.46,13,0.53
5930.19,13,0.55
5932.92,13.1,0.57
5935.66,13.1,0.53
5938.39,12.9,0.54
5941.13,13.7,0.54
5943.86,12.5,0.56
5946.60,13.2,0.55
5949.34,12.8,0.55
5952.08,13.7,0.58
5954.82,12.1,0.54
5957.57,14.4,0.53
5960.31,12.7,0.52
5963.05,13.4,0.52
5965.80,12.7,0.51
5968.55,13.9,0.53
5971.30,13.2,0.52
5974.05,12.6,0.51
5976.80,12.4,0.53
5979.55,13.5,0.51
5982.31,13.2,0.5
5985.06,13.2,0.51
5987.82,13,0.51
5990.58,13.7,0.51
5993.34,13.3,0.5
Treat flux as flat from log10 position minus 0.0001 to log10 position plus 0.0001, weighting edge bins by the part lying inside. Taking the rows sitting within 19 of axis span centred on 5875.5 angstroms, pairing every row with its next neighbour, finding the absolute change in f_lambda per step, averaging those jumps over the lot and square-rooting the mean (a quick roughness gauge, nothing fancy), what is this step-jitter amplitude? 0.74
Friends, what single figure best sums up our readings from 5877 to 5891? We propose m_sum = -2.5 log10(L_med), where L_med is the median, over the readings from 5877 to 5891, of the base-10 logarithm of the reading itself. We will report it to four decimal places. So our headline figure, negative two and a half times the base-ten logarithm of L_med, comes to -0.1268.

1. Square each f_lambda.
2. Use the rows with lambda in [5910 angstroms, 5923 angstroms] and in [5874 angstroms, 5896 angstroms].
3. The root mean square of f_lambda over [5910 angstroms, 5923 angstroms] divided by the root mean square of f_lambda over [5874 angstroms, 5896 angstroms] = 1.02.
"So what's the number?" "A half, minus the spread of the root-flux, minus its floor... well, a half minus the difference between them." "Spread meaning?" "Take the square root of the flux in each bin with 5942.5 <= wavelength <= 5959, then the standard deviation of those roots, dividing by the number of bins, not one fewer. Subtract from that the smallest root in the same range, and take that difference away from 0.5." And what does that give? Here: 3.87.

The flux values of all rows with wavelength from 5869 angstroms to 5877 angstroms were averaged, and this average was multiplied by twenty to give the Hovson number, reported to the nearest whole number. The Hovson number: 269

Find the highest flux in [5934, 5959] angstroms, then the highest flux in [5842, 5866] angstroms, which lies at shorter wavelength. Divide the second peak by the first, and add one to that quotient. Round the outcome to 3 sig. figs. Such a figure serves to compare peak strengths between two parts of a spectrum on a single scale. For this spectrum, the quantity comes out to 1.99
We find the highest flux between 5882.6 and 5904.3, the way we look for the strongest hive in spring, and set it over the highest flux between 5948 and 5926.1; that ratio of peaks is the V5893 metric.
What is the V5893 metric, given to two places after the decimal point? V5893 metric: 1.04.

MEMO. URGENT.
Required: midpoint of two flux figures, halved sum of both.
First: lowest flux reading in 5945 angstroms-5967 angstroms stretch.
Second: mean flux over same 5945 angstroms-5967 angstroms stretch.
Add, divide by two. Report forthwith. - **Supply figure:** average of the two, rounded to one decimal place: 12.6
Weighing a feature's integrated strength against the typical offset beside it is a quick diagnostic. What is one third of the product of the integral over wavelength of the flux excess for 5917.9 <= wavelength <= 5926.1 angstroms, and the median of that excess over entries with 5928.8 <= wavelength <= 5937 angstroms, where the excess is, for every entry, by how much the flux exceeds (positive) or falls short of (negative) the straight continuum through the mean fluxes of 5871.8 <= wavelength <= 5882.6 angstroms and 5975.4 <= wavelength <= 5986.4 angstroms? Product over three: 0.13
